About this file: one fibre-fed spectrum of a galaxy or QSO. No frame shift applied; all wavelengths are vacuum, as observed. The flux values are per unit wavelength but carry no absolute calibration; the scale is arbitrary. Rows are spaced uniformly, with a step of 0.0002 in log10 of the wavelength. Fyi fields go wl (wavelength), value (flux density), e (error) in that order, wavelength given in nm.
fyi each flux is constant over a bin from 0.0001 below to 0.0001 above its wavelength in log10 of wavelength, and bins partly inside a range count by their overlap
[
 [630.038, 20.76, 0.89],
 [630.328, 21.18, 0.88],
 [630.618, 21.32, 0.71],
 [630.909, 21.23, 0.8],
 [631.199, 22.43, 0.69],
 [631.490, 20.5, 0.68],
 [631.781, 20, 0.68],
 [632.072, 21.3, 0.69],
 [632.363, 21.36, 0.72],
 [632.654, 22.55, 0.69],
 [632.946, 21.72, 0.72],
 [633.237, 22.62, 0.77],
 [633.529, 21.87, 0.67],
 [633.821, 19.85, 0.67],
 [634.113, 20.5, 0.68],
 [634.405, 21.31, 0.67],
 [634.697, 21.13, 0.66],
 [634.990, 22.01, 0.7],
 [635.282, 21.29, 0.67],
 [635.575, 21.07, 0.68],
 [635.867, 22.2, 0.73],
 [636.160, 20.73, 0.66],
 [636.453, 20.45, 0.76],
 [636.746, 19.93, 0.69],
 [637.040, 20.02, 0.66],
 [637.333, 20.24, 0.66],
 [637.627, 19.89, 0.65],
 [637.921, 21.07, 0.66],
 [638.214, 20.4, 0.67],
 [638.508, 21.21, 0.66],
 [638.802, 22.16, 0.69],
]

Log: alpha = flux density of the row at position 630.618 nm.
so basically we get 21.32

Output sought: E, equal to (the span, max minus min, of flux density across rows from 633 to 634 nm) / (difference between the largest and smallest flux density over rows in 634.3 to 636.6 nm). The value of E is 1.58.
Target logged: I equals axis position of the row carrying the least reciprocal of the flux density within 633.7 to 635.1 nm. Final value 634.990 nm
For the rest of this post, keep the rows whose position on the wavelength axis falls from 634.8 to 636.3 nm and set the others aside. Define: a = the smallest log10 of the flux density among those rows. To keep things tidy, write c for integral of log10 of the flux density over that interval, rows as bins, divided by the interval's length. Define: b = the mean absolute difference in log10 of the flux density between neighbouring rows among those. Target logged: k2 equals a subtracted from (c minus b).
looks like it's -0.0030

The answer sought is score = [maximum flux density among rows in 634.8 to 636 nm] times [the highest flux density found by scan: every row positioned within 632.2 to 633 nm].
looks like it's 501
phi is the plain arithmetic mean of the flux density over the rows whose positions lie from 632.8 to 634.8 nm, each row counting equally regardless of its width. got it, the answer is 21.3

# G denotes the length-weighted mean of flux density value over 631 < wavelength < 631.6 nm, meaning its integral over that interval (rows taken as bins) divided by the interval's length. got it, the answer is 21.5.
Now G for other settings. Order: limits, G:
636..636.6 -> 20.6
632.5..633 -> 22.2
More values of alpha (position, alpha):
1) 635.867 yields 22.2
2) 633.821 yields 19.85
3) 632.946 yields 21.72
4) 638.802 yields 22.16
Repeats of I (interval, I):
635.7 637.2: 635.867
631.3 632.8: 632.654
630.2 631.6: 631.199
